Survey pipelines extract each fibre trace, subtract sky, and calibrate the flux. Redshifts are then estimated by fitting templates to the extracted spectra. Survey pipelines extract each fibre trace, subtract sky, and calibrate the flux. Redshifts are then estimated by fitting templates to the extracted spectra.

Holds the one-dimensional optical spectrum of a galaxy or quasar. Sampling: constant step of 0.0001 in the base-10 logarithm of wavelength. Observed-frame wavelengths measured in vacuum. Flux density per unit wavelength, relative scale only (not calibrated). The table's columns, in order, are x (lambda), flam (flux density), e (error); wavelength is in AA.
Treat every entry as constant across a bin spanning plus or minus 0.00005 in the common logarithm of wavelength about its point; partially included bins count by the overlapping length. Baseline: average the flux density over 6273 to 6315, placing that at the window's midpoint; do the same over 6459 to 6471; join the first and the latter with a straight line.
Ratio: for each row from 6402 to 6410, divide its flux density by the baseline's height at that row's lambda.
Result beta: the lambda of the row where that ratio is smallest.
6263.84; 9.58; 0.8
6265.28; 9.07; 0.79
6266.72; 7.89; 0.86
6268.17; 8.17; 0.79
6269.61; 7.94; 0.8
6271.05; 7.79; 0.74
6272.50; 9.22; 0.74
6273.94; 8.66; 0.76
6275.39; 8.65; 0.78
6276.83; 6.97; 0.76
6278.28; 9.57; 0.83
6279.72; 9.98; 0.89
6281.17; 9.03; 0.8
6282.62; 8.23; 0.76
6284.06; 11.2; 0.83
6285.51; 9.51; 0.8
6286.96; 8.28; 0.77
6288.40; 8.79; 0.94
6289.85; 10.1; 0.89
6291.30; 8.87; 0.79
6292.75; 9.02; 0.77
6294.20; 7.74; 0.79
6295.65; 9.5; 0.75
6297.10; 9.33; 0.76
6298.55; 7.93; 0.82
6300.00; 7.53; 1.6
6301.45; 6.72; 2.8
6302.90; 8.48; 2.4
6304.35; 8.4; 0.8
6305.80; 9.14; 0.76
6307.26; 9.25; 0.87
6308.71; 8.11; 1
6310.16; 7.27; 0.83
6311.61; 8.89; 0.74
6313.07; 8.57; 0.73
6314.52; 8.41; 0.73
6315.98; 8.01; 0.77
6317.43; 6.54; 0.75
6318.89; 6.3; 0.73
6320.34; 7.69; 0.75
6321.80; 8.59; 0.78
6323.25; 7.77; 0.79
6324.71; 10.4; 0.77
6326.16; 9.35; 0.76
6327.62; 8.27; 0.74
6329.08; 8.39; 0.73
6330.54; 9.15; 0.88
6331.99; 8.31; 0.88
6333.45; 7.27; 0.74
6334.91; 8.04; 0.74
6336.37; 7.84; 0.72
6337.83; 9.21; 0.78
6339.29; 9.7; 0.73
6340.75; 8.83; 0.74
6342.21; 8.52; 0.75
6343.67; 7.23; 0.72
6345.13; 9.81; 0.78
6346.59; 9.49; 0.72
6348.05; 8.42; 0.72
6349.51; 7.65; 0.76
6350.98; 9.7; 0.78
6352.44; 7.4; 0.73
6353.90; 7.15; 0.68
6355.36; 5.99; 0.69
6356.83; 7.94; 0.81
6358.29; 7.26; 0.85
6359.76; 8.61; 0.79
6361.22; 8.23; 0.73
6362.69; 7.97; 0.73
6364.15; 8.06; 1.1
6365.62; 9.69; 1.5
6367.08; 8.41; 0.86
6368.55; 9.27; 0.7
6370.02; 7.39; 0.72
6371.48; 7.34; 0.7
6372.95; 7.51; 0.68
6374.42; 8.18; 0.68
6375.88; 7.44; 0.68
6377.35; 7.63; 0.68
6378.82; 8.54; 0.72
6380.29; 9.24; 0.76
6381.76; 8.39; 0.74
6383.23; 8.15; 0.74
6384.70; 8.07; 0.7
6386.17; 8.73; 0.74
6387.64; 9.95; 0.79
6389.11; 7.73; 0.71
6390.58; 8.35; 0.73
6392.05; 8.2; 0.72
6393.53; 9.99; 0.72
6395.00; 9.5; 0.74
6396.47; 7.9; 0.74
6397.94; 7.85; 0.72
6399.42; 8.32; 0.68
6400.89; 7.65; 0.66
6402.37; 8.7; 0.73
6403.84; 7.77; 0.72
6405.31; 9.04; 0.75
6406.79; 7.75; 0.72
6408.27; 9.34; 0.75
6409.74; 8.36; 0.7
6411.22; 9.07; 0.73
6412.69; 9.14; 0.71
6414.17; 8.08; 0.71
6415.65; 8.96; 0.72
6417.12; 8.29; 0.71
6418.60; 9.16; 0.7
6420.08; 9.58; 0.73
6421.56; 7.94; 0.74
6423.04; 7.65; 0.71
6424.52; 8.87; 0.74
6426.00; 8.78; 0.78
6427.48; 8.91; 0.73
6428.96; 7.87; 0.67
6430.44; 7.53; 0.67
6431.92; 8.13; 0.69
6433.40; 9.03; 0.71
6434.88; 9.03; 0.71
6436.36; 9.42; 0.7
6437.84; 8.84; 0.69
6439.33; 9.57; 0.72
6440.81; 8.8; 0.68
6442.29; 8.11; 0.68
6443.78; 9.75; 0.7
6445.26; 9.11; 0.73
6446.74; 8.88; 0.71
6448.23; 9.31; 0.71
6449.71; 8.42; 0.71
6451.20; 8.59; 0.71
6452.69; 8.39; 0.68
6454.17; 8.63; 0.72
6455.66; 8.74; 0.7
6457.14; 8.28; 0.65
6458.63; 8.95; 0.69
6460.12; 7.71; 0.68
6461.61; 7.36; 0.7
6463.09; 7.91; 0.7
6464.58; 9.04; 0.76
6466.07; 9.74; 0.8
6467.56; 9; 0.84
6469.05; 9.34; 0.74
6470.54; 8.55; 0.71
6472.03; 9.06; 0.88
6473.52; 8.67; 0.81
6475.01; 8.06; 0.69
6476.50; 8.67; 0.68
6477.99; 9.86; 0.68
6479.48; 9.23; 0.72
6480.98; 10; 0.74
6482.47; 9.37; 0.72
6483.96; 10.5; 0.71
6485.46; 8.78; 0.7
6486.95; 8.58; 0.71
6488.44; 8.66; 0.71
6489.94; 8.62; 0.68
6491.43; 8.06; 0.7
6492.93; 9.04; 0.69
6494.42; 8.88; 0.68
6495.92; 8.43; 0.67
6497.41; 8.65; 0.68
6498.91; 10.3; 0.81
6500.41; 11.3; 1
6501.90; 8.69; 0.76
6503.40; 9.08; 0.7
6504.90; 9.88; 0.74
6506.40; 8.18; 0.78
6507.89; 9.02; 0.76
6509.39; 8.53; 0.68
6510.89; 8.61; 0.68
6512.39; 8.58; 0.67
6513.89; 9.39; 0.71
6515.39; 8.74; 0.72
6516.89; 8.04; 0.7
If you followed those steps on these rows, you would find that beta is 6406.79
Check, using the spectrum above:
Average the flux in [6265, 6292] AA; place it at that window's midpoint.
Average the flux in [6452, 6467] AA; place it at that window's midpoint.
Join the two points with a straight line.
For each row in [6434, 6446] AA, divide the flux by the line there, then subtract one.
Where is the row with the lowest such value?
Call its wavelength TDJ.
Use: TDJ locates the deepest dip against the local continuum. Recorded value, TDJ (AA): 6442.29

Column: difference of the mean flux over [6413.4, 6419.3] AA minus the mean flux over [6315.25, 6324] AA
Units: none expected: 1.1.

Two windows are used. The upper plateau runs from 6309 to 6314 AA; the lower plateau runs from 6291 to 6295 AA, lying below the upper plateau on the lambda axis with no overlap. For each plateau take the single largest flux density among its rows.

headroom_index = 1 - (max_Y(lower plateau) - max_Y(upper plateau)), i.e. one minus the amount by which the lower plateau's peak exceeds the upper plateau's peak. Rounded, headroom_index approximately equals 0.87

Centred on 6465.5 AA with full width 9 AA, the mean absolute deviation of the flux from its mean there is 0.73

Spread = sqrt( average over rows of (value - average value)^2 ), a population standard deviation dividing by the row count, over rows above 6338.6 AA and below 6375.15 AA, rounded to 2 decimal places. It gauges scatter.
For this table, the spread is 0.97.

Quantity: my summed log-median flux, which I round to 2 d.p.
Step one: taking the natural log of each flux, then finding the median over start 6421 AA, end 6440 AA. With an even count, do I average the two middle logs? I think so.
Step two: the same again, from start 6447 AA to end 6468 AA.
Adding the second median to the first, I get 4.33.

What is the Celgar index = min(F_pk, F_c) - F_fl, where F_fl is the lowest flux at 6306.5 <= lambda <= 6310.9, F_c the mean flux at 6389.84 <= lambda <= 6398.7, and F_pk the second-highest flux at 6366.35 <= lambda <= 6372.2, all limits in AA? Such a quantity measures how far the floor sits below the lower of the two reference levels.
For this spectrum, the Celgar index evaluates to 1.1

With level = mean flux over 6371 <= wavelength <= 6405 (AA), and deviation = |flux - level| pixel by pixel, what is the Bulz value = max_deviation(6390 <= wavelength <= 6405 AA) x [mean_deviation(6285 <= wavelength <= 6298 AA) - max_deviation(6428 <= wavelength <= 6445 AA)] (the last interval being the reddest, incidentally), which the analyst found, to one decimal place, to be -1.0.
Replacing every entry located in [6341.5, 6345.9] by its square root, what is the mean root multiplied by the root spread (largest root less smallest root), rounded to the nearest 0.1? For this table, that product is 1.3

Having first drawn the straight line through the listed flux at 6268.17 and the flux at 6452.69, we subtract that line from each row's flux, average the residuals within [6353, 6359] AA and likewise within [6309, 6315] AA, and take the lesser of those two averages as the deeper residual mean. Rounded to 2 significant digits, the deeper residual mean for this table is -1.2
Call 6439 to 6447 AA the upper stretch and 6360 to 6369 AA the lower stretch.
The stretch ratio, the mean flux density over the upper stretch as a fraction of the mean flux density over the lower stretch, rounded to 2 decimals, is 1.05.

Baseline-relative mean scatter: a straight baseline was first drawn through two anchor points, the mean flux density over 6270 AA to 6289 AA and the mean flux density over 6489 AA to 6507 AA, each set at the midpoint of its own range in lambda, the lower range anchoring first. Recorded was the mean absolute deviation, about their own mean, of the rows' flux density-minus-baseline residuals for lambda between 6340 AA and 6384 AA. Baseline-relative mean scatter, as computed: 0.71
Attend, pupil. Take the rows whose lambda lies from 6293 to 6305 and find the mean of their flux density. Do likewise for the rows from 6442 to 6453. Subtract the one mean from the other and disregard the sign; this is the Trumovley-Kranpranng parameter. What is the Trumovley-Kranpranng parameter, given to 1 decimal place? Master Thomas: 0.6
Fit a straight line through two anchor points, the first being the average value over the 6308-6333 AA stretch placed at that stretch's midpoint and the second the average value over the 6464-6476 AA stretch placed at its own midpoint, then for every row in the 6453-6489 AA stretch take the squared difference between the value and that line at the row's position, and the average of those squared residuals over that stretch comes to 0.49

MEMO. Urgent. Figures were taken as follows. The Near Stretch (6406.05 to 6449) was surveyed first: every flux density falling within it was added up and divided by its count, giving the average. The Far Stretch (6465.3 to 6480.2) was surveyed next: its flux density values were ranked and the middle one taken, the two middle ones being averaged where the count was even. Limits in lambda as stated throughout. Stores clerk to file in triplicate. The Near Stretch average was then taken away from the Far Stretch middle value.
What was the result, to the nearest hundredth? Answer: 0.30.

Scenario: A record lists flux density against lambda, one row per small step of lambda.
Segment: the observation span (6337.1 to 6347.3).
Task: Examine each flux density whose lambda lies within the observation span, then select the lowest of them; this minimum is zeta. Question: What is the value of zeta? 7.23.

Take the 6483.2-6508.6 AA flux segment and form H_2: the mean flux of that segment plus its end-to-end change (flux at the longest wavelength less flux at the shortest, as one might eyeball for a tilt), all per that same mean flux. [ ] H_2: 0.84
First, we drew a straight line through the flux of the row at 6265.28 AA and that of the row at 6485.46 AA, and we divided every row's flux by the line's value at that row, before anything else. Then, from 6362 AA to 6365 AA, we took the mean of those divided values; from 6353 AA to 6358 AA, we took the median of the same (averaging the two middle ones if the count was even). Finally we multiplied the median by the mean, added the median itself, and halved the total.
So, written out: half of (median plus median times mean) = 0.76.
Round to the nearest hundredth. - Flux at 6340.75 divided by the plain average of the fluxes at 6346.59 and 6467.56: 0.96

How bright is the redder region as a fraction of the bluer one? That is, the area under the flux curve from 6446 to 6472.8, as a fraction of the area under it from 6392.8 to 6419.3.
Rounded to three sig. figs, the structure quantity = 1.02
